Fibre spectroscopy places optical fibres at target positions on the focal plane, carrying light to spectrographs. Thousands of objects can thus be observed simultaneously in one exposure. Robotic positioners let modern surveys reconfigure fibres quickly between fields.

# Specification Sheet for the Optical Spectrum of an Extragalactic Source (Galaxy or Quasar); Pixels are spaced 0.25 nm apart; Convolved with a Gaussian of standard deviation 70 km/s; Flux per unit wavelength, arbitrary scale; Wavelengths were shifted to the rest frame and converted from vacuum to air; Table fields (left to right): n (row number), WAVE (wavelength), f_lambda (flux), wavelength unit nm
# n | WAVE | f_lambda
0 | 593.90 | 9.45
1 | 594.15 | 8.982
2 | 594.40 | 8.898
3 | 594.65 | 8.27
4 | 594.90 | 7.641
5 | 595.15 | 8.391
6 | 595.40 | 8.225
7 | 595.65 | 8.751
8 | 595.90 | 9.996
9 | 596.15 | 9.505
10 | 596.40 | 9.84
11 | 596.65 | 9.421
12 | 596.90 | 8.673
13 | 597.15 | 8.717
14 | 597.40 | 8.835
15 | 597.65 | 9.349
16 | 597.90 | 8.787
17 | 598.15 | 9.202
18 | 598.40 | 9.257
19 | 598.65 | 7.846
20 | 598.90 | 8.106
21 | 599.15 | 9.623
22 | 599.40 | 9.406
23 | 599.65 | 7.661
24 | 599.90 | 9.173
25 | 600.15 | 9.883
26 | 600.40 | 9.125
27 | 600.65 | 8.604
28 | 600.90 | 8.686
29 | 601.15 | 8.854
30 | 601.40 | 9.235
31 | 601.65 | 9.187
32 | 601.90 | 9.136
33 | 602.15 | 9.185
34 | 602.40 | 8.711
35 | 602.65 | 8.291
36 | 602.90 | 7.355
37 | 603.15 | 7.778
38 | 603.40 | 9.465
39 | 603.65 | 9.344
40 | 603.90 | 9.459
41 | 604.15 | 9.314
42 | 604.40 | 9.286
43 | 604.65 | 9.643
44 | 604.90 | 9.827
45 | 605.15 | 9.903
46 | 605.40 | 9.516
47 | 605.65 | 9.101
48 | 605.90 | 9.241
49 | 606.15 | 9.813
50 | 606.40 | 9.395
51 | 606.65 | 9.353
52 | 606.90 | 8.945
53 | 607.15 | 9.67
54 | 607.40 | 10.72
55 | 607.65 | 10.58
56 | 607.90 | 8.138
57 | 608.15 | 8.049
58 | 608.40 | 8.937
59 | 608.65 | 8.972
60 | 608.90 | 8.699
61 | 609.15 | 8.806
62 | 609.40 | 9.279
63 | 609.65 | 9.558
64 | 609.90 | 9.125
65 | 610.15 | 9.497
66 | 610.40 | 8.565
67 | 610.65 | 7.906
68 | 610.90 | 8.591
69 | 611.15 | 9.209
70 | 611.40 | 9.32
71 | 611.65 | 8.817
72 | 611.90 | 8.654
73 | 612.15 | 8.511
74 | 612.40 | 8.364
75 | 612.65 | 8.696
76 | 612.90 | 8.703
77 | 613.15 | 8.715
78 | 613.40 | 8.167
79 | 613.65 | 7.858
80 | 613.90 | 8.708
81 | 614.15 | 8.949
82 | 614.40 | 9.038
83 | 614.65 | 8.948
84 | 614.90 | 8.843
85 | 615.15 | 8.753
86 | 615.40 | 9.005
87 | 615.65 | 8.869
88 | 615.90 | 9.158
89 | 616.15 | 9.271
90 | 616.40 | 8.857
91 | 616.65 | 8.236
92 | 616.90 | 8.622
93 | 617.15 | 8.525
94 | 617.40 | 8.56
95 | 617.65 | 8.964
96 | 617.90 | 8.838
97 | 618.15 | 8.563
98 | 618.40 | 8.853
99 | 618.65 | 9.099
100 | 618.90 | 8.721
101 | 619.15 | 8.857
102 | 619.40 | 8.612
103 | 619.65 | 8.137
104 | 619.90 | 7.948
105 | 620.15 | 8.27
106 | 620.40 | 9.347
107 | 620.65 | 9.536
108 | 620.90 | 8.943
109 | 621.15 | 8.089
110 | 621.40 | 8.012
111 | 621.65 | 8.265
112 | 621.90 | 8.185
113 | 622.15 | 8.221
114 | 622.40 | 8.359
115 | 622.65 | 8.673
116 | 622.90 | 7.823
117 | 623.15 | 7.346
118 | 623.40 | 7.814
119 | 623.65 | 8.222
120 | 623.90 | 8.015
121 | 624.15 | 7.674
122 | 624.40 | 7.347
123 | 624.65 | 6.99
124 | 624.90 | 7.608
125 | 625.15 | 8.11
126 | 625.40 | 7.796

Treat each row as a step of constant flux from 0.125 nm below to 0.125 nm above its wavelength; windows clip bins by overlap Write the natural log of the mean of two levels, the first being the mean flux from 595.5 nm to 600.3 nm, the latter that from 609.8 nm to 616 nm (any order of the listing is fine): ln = 2.19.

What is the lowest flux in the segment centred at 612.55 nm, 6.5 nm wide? 7.858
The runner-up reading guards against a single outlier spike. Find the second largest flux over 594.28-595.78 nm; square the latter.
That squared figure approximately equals 77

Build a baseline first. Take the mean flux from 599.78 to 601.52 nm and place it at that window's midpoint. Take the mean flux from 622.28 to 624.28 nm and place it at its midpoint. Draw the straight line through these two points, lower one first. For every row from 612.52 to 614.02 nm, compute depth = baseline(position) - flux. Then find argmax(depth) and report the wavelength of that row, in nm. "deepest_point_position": 613.65 nm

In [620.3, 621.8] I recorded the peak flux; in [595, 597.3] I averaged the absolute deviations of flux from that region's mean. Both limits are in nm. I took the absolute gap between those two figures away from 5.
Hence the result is -4.0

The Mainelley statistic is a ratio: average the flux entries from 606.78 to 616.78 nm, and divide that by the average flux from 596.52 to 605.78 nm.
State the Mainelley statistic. 0.99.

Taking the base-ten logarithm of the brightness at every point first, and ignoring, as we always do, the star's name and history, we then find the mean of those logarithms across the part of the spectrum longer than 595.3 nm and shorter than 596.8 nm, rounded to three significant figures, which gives 0.967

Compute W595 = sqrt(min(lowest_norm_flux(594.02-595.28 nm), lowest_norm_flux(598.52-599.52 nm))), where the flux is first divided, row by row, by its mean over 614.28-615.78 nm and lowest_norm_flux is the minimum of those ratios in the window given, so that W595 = 0.926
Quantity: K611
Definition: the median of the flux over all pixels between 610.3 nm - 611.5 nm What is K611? 8.6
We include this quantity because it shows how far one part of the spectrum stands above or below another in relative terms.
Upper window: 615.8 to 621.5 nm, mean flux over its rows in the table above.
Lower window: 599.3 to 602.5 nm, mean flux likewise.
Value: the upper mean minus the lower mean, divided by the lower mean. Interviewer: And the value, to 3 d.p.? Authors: -0.032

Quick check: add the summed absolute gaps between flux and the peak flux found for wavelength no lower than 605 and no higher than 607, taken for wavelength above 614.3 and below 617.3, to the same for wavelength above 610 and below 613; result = 27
